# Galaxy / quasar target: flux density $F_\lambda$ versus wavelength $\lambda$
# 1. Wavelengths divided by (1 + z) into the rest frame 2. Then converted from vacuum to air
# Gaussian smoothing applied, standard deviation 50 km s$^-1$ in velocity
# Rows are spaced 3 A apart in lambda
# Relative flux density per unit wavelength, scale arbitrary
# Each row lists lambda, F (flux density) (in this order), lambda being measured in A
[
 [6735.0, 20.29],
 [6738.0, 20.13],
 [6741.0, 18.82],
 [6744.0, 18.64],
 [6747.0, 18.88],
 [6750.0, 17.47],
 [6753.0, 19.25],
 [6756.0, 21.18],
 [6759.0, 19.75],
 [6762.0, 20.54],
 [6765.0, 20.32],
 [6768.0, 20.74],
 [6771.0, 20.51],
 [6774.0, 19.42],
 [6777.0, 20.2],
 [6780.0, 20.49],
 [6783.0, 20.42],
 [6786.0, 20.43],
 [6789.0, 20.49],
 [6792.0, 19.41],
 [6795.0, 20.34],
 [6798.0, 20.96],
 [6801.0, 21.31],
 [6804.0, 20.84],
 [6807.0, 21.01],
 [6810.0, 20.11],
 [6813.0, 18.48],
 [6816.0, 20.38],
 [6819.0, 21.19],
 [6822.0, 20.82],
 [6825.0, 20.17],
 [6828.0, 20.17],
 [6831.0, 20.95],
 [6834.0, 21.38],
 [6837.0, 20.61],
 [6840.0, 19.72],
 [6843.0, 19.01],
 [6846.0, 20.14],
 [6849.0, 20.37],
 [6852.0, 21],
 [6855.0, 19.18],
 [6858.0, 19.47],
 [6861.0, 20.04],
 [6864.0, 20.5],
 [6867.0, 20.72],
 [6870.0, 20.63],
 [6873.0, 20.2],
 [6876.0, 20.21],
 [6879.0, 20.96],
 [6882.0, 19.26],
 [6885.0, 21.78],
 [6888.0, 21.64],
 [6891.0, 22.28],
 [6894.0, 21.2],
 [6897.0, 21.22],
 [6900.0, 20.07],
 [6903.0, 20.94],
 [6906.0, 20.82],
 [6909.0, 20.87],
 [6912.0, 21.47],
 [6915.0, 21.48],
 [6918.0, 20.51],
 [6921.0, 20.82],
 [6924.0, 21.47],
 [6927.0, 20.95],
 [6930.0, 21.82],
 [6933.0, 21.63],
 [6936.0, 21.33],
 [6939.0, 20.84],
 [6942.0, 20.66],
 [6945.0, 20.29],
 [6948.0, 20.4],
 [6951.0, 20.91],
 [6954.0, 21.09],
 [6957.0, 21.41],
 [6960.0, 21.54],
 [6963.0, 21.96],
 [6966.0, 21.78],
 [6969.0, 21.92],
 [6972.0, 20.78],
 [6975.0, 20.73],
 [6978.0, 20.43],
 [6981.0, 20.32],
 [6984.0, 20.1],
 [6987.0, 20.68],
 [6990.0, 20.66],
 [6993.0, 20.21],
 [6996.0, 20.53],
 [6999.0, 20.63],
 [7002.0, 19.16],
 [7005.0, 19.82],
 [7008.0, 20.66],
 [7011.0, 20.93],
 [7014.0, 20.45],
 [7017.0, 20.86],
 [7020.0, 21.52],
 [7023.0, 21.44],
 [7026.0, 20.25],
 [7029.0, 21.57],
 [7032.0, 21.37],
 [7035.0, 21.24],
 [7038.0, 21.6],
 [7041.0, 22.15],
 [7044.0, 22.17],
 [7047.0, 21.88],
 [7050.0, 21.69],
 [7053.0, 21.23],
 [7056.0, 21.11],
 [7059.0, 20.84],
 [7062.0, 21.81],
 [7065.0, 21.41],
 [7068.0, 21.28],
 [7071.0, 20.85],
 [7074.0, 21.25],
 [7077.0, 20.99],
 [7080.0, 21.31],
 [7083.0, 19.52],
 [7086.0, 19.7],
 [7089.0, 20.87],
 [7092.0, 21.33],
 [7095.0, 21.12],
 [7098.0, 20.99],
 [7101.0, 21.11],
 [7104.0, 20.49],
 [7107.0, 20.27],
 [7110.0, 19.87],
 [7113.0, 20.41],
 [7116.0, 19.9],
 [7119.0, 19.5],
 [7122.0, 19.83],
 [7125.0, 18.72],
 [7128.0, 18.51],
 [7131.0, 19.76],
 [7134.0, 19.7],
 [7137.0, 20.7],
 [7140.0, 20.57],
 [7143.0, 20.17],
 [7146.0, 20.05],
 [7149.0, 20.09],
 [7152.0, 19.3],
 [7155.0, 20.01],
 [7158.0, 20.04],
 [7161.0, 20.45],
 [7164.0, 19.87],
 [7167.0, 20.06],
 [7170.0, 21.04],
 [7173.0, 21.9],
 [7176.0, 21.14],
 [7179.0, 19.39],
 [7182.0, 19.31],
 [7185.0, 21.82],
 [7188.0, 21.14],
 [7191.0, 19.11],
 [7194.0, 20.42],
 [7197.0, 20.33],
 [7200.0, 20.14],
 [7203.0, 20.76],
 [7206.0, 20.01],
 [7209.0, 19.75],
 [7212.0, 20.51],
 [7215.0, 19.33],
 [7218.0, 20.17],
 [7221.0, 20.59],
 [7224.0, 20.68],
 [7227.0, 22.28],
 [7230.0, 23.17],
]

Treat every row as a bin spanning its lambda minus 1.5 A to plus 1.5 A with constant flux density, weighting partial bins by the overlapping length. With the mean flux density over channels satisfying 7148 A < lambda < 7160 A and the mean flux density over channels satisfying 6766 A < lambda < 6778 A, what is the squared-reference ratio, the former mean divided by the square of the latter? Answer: 0.0486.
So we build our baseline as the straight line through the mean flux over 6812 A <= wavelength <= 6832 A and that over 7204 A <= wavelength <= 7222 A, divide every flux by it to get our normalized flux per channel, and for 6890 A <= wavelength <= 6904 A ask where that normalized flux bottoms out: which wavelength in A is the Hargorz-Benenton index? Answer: 6900.0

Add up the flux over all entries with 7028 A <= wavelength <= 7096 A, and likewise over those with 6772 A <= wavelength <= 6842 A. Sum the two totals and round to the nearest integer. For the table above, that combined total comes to 958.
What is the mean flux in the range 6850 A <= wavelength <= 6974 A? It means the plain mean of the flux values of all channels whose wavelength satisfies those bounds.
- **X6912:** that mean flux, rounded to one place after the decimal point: 20.9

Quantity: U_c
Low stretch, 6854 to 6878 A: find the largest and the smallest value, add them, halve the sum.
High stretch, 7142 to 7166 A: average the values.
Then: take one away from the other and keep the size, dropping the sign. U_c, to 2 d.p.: 0.05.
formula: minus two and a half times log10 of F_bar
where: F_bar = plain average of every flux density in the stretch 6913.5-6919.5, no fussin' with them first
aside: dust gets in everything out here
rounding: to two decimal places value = -3.31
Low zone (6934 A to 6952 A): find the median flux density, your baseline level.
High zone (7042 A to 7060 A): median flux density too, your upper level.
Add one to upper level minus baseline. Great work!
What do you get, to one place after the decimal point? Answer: 1.7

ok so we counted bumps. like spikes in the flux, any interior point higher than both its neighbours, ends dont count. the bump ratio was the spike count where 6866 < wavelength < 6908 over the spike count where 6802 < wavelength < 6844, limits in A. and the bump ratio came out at 1.67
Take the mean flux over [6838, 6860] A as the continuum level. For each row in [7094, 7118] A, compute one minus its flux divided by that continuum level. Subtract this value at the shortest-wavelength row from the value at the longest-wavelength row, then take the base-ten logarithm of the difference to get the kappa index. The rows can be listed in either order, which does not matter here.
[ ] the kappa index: -1.21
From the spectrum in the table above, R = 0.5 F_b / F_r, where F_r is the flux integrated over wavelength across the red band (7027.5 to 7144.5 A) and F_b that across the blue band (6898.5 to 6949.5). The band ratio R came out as 0.22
